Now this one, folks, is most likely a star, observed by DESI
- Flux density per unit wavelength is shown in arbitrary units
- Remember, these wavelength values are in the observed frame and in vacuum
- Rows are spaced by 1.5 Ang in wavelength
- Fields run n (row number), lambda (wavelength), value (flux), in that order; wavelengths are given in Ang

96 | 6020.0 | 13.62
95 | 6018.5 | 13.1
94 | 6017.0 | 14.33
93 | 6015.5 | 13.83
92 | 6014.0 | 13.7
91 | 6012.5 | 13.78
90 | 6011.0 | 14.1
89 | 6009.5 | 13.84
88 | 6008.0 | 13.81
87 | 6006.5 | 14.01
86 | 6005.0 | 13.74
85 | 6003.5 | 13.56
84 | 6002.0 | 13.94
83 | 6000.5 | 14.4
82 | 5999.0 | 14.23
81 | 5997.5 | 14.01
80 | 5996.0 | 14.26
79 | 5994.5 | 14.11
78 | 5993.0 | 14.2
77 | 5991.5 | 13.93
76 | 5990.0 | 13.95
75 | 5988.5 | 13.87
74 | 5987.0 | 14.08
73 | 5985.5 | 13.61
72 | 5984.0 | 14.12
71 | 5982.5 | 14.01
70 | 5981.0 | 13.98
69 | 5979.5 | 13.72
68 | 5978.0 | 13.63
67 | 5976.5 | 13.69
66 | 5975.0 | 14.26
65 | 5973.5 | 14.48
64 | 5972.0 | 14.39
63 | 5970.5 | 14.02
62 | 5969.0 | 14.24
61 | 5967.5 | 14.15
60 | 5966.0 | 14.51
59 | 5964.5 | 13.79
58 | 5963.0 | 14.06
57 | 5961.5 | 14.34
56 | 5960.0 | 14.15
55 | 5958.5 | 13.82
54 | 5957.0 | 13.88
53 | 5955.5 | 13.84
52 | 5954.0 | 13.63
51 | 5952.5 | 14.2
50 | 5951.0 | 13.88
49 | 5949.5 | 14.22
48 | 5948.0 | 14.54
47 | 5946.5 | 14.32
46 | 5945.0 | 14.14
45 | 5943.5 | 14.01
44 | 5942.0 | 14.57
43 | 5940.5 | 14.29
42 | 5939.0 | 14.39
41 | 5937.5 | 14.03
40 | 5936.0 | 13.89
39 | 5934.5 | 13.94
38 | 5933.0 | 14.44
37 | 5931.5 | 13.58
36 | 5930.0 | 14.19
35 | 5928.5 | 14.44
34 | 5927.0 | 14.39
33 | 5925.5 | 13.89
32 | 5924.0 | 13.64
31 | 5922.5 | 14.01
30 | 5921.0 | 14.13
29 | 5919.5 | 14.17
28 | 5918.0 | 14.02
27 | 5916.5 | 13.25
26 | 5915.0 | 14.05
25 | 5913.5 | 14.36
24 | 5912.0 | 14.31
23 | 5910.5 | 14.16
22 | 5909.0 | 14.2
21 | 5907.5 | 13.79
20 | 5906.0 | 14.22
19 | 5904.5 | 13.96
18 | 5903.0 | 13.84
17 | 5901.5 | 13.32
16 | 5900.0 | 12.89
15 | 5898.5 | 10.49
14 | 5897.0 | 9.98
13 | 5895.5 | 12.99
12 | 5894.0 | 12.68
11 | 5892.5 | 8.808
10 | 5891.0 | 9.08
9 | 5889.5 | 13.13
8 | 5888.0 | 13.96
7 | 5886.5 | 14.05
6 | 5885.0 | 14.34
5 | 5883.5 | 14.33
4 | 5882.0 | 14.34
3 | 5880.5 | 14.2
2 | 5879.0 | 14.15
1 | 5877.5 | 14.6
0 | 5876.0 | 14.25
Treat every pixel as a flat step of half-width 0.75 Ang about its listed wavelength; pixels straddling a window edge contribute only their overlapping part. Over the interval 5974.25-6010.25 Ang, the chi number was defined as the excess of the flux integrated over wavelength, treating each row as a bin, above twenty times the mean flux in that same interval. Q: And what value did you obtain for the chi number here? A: 223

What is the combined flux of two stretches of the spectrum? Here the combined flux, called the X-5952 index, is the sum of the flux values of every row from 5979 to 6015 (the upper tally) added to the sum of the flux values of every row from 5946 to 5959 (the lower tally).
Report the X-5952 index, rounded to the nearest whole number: 461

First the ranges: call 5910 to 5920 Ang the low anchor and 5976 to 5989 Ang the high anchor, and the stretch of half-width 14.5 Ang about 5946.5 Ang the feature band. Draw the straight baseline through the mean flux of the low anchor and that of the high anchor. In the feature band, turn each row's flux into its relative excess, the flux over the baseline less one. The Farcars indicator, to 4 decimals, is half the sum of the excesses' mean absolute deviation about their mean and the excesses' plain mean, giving 0.0135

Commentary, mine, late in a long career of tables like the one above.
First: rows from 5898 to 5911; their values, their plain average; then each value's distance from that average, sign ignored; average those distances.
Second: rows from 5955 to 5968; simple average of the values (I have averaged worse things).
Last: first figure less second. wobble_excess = -13.26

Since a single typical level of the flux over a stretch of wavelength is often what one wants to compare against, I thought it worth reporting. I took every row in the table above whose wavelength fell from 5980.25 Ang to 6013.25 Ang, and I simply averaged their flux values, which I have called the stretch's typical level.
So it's 14.0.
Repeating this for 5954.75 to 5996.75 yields 14.0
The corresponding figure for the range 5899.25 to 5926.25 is 13.9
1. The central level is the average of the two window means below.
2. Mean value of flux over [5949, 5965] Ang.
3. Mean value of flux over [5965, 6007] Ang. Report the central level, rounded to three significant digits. 14.0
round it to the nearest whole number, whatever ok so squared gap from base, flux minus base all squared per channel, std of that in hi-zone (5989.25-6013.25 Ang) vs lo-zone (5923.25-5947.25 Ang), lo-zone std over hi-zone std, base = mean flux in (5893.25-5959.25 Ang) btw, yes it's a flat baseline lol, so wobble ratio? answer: 2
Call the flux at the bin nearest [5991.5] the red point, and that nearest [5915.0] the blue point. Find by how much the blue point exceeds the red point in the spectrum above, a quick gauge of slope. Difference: 0.1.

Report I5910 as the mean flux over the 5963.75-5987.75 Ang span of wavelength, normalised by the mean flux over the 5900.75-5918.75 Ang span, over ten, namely 0.101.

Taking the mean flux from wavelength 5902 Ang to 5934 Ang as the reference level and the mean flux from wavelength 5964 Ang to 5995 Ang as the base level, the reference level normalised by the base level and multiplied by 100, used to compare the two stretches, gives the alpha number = 100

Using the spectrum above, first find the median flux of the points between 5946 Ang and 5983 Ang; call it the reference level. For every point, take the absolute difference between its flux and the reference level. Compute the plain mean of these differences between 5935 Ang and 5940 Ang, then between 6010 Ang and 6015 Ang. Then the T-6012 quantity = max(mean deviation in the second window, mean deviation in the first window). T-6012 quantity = 0.23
